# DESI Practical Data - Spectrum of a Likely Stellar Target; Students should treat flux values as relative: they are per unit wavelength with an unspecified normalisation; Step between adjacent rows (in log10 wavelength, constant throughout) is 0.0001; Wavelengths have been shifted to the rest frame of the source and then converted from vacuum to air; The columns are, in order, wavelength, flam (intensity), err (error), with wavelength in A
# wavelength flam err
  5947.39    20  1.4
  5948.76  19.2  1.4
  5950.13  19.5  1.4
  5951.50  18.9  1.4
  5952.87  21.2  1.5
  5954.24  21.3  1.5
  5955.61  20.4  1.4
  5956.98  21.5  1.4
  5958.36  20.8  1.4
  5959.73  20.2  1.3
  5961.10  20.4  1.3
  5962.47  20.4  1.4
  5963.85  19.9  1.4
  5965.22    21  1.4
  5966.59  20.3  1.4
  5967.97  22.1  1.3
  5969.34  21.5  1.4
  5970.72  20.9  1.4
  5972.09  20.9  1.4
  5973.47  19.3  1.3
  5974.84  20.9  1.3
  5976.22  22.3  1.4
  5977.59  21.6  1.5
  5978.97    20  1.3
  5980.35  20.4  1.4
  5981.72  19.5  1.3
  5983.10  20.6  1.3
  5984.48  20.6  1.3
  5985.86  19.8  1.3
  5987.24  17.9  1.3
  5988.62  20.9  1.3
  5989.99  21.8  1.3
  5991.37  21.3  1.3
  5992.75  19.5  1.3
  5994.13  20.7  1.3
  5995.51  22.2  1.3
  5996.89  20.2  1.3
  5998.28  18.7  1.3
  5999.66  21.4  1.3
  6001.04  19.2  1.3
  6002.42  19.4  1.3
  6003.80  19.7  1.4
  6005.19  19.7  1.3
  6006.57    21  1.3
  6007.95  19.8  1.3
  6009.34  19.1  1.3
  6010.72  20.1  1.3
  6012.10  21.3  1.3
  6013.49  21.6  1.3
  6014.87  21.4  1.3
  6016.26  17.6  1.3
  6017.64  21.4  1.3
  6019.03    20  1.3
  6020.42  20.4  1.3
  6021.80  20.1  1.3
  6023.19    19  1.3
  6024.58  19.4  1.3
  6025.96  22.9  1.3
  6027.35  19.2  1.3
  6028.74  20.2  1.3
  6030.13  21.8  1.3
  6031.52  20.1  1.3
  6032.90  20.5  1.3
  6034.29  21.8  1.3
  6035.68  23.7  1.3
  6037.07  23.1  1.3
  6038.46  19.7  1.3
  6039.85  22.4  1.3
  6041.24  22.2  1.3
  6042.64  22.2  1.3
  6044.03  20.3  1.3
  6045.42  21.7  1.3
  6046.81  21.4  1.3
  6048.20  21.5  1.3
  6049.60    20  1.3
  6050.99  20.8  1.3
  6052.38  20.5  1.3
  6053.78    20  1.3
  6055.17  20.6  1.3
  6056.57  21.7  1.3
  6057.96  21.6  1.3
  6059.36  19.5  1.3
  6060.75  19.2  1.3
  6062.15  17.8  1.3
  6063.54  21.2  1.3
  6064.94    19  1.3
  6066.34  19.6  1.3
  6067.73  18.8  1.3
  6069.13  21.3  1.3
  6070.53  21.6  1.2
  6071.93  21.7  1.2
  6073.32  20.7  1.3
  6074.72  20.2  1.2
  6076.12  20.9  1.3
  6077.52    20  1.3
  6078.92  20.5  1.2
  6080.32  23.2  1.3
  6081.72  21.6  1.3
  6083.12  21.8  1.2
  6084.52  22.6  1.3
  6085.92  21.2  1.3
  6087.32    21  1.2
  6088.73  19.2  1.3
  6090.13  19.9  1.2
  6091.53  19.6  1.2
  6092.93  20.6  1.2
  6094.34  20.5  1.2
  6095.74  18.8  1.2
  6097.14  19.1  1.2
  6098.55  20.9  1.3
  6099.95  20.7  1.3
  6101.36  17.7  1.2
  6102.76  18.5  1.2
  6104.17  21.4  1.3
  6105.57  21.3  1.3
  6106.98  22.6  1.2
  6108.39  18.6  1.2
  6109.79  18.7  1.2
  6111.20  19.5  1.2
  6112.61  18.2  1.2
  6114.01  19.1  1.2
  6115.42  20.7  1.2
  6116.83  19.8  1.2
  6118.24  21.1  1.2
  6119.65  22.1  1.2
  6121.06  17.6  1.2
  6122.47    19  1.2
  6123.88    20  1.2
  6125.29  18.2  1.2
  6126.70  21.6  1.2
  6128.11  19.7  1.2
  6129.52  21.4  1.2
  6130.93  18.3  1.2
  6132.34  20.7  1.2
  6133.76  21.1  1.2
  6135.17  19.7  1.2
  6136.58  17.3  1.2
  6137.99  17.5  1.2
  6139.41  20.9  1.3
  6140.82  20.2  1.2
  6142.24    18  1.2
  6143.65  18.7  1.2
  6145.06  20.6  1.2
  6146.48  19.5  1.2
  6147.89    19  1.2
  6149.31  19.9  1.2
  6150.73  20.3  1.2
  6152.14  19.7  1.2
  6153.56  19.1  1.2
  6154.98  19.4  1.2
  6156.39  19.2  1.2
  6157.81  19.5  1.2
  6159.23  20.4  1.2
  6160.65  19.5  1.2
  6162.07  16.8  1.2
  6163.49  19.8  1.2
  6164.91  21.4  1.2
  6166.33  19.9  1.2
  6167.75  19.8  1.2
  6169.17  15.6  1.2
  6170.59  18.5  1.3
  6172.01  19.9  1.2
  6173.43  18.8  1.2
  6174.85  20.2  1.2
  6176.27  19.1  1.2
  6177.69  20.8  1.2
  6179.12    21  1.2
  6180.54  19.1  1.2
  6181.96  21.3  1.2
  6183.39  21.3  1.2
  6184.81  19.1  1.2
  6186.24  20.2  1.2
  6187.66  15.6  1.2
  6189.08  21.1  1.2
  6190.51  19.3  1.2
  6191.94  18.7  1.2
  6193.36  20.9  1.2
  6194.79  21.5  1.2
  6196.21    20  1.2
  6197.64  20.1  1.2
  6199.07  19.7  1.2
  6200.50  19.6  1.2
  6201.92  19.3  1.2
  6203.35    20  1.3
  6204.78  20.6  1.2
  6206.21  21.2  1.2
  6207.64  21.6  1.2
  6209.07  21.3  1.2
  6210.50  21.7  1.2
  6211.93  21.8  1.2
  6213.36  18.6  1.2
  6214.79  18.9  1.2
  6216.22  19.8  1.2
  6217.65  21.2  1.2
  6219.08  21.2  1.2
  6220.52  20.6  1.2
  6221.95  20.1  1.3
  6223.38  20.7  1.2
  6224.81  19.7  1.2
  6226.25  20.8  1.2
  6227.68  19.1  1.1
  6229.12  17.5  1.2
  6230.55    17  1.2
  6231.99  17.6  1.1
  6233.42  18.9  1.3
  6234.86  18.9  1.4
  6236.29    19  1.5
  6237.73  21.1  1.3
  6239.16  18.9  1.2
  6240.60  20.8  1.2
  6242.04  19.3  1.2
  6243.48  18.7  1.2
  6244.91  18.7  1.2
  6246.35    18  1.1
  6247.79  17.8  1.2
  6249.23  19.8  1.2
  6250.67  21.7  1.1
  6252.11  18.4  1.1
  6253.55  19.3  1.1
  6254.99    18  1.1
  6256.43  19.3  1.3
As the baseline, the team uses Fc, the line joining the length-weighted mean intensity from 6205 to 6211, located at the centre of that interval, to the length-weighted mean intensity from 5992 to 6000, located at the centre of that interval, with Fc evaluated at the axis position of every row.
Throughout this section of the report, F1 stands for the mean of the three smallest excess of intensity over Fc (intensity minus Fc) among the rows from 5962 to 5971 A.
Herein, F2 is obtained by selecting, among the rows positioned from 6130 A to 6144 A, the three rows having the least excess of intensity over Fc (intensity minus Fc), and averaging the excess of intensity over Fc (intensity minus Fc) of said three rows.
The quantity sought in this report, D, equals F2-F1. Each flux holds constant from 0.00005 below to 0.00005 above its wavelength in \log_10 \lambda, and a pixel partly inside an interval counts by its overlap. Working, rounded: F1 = -0.1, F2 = -3.4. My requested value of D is -3.4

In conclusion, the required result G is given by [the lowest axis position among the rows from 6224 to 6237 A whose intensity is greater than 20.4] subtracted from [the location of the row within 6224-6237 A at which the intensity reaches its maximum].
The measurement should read 0.0 A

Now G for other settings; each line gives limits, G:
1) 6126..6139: 0.0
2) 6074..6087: 4.2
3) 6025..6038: 9.7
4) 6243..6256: 0.0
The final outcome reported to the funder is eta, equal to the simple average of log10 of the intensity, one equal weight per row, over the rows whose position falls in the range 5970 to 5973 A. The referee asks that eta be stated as 1.32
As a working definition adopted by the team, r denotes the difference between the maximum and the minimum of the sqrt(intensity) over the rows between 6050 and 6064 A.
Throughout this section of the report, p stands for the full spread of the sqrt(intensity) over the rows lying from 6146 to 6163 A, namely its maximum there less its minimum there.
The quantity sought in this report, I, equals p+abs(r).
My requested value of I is 0.86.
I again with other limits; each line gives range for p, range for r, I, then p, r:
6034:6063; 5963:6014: 1.14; 0.65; 0.49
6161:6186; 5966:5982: 1.01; 0.68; 0.33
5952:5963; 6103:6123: 0.70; 0.14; 0.56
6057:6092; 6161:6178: 1.27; 0.60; 0.68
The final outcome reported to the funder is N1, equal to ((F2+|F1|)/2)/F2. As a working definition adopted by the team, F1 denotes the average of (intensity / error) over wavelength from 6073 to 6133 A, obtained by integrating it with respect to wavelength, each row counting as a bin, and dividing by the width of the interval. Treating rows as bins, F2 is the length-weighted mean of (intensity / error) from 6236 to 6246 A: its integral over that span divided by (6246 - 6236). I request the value 1.02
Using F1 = 16.5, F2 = 15.8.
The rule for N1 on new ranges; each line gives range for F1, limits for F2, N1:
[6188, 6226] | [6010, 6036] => 1.03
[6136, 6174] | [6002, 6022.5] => 1.02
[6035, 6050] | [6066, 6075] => 1.01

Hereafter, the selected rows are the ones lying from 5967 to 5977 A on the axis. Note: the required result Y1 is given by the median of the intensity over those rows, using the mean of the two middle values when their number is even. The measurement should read 20.9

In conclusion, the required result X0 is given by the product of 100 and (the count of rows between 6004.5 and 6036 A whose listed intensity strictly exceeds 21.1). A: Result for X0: 800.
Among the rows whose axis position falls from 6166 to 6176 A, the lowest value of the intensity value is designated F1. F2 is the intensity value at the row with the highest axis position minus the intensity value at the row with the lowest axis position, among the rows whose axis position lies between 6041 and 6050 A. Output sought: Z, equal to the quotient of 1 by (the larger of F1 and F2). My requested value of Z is 0.0641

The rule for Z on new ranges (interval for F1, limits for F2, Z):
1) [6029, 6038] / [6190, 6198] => 0.0498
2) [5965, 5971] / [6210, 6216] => 0.0493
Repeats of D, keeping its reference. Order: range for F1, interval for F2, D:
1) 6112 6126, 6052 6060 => 2.3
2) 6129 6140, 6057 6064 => 1.5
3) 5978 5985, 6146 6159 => -1.7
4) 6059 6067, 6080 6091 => 1.2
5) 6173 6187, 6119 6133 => -0.7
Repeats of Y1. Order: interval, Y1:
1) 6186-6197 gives 20.1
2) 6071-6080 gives 20.6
